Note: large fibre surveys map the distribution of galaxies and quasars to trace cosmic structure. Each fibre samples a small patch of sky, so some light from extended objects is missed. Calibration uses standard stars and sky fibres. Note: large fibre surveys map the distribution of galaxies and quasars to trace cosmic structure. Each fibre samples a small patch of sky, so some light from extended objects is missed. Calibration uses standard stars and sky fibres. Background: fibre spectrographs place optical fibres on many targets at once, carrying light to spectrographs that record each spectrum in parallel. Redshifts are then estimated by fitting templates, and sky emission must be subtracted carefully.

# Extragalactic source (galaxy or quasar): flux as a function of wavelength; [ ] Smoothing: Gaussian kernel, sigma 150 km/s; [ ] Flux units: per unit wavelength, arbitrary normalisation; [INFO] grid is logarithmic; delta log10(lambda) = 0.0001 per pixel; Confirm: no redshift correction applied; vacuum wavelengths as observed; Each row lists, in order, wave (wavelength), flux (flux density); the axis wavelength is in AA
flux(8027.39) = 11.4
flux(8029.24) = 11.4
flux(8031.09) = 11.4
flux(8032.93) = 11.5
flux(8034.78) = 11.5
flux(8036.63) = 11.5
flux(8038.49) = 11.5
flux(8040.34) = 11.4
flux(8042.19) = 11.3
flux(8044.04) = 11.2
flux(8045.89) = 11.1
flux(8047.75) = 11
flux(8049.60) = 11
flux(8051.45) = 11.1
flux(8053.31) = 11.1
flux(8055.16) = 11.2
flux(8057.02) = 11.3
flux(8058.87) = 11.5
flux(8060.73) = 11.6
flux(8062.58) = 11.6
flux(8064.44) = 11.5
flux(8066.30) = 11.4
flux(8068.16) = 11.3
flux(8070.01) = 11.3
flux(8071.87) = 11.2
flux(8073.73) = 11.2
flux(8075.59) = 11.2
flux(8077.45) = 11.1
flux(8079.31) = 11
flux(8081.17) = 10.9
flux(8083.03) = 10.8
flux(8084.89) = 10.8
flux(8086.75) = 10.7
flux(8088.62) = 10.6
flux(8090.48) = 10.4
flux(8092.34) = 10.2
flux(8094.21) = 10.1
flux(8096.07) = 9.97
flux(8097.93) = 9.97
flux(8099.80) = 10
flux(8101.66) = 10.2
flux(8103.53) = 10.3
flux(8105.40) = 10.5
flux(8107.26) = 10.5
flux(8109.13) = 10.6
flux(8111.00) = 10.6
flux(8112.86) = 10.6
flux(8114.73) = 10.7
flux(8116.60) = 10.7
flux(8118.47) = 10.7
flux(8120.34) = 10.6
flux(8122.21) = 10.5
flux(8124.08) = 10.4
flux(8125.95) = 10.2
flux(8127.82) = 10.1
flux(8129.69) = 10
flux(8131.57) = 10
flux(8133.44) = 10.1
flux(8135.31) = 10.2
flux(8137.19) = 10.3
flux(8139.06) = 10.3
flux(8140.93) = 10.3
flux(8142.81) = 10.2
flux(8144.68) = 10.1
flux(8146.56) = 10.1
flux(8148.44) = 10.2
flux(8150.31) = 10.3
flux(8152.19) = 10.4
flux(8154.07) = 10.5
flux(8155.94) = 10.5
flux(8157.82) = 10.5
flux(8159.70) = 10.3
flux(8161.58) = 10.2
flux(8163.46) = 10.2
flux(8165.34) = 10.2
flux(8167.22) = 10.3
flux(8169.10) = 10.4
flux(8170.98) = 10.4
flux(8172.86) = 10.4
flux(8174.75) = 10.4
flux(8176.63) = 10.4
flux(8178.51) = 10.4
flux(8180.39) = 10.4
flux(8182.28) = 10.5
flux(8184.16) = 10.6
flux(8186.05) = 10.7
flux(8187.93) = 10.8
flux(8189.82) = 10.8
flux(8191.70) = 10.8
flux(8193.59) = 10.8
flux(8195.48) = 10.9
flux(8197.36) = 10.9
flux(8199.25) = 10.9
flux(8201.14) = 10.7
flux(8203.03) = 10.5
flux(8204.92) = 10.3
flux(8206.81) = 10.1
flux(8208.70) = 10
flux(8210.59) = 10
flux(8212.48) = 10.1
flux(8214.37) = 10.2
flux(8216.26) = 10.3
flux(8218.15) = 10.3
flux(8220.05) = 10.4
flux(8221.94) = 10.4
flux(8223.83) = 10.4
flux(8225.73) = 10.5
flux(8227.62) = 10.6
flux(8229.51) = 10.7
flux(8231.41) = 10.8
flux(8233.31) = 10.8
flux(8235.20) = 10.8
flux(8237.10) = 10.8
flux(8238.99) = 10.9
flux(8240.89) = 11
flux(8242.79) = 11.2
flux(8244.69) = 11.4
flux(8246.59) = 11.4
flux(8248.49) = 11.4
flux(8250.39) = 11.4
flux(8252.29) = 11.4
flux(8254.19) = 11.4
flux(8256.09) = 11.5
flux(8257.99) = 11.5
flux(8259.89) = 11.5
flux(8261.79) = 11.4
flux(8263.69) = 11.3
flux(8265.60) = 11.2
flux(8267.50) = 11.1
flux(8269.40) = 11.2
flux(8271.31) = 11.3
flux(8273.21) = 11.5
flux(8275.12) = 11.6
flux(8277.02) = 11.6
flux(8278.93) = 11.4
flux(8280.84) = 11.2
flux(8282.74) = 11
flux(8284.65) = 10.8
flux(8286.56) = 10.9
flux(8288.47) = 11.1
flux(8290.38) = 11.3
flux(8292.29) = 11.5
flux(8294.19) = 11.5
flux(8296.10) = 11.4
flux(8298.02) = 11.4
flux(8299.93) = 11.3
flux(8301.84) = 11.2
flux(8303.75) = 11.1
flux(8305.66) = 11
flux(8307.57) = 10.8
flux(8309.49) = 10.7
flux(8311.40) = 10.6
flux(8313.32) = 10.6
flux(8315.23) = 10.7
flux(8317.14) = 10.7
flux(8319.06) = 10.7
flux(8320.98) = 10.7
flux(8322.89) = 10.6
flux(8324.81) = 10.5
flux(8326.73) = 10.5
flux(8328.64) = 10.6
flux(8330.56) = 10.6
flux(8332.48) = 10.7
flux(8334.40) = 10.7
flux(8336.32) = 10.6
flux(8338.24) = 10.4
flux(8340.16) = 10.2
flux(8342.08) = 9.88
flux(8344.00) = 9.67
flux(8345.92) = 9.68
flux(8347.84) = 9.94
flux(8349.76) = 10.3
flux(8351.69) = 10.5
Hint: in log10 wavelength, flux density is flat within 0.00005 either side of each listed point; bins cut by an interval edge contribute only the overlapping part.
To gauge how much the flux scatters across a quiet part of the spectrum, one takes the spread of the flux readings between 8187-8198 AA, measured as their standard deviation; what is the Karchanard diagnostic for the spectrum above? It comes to 0.05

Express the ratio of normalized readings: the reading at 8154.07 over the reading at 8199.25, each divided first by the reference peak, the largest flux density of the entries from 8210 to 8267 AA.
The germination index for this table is 0.96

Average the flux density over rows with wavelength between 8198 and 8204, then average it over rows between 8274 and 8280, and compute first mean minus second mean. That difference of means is -0.8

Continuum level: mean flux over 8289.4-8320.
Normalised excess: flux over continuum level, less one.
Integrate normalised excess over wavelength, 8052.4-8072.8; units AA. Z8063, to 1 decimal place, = 0.6 AA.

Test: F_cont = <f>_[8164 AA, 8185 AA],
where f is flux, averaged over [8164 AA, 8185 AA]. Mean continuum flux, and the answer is 10.40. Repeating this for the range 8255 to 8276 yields 11.37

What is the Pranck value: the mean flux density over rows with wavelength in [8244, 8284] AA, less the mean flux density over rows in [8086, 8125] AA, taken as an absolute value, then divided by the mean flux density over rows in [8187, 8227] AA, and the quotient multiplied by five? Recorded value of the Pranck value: 0.45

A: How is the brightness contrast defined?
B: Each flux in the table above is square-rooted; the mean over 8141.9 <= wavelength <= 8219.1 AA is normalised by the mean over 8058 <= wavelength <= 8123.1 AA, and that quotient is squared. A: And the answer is 0.97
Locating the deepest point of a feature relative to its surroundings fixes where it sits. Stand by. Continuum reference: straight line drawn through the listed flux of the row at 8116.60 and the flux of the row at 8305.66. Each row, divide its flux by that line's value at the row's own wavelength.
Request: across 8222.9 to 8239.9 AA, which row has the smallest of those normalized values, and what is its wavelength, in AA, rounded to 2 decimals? 8223.83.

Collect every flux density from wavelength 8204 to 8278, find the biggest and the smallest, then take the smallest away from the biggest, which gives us 1.60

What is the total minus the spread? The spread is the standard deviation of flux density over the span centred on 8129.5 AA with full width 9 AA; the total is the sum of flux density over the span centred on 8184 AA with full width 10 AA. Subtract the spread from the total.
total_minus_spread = 52.9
